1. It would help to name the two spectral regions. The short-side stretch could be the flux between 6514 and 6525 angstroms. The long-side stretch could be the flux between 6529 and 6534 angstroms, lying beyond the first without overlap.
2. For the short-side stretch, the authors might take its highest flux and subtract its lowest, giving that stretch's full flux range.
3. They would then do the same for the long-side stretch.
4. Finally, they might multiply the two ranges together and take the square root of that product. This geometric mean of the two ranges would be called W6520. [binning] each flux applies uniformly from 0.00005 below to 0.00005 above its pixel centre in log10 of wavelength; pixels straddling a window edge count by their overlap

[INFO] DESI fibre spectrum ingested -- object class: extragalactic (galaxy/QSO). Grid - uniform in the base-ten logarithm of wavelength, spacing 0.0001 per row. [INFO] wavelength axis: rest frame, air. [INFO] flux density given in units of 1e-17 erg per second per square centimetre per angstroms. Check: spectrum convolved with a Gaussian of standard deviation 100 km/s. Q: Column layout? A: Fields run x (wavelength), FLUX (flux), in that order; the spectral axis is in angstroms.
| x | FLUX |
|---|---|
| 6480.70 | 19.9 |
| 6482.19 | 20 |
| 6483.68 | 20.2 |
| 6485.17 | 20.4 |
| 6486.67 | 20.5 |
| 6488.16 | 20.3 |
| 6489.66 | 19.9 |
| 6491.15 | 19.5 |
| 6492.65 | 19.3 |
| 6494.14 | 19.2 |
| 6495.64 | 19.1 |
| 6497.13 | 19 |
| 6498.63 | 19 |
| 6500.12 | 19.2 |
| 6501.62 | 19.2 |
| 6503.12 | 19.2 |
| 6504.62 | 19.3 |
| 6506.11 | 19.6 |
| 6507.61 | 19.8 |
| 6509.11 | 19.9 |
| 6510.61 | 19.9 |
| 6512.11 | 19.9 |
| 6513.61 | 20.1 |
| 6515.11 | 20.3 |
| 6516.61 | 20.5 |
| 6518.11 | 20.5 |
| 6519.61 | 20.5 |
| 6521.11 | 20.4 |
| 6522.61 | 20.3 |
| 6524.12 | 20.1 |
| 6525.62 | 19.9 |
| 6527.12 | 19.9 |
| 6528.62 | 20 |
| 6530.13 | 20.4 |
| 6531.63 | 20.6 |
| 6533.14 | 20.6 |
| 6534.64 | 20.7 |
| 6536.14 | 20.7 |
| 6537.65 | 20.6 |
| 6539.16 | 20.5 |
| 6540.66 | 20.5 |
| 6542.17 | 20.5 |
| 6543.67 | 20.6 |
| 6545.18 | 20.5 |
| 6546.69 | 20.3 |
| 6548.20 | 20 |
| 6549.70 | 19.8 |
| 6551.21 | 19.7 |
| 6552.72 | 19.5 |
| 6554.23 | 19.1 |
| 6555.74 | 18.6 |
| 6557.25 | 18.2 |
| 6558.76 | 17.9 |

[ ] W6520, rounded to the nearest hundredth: 0.28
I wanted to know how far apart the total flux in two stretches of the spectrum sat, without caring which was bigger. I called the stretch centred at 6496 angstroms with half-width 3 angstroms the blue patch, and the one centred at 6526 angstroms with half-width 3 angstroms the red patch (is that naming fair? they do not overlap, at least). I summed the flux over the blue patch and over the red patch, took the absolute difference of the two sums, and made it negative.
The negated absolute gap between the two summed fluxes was -3.60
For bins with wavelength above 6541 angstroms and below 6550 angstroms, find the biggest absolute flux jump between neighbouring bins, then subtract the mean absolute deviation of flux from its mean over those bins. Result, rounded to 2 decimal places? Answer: 0.04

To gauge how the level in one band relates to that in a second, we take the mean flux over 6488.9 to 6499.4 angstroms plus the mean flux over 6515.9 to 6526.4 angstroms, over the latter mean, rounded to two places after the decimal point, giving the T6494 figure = 1.95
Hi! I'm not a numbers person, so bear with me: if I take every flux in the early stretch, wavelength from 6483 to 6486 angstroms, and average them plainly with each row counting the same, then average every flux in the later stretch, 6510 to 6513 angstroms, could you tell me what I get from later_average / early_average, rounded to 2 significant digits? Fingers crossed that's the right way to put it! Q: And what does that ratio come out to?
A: 0.98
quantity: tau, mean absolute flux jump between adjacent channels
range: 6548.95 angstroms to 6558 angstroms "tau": 0.32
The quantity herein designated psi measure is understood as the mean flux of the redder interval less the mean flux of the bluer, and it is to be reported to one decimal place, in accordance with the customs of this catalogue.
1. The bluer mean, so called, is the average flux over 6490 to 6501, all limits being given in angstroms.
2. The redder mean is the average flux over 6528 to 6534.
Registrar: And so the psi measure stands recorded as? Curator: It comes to 1.2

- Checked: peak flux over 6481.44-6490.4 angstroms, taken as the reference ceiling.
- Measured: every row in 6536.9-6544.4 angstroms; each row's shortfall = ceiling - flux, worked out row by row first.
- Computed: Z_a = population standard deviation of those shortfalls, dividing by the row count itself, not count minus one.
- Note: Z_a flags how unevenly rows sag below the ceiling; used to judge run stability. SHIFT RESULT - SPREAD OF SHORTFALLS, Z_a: 0.0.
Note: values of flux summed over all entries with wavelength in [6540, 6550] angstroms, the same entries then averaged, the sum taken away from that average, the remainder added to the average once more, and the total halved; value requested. -50.8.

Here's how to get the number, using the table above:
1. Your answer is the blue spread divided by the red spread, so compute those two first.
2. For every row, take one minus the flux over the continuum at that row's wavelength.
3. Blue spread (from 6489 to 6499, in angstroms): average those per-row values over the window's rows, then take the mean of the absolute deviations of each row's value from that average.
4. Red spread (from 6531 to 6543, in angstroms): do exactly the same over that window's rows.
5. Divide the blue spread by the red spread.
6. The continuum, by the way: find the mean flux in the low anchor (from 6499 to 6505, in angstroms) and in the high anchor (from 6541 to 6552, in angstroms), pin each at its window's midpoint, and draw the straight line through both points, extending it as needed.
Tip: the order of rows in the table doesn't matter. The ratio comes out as 2.4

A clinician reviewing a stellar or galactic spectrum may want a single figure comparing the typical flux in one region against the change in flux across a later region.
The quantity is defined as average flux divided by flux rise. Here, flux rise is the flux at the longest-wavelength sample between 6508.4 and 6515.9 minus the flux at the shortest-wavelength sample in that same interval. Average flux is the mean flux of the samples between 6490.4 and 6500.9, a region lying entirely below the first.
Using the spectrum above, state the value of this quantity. 48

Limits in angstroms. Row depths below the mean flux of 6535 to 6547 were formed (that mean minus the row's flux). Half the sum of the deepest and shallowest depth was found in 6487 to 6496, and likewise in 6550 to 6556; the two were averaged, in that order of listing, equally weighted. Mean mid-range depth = 1.1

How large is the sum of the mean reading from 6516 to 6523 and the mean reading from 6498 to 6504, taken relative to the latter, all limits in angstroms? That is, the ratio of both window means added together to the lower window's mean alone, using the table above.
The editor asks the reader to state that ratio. 2.07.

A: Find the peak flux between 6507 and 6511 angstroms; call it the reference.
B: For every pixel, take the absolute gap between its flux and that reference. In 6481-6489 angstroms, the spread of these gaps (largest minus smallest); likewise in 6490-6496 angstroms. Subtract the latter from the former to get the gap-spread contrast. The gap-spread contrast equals 0.10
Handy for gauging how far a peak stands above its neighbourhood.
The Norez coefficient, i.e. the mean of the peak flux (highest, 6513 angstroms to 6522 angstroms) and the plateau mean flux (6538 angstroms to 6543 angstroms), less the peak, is 0.0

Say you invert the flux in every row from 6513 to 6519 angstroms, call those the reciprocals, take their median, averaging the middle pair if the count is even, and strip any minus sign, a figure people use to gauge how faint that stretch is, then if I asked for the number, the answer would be 0.0490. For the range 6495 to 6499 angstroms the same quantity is 0.0526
